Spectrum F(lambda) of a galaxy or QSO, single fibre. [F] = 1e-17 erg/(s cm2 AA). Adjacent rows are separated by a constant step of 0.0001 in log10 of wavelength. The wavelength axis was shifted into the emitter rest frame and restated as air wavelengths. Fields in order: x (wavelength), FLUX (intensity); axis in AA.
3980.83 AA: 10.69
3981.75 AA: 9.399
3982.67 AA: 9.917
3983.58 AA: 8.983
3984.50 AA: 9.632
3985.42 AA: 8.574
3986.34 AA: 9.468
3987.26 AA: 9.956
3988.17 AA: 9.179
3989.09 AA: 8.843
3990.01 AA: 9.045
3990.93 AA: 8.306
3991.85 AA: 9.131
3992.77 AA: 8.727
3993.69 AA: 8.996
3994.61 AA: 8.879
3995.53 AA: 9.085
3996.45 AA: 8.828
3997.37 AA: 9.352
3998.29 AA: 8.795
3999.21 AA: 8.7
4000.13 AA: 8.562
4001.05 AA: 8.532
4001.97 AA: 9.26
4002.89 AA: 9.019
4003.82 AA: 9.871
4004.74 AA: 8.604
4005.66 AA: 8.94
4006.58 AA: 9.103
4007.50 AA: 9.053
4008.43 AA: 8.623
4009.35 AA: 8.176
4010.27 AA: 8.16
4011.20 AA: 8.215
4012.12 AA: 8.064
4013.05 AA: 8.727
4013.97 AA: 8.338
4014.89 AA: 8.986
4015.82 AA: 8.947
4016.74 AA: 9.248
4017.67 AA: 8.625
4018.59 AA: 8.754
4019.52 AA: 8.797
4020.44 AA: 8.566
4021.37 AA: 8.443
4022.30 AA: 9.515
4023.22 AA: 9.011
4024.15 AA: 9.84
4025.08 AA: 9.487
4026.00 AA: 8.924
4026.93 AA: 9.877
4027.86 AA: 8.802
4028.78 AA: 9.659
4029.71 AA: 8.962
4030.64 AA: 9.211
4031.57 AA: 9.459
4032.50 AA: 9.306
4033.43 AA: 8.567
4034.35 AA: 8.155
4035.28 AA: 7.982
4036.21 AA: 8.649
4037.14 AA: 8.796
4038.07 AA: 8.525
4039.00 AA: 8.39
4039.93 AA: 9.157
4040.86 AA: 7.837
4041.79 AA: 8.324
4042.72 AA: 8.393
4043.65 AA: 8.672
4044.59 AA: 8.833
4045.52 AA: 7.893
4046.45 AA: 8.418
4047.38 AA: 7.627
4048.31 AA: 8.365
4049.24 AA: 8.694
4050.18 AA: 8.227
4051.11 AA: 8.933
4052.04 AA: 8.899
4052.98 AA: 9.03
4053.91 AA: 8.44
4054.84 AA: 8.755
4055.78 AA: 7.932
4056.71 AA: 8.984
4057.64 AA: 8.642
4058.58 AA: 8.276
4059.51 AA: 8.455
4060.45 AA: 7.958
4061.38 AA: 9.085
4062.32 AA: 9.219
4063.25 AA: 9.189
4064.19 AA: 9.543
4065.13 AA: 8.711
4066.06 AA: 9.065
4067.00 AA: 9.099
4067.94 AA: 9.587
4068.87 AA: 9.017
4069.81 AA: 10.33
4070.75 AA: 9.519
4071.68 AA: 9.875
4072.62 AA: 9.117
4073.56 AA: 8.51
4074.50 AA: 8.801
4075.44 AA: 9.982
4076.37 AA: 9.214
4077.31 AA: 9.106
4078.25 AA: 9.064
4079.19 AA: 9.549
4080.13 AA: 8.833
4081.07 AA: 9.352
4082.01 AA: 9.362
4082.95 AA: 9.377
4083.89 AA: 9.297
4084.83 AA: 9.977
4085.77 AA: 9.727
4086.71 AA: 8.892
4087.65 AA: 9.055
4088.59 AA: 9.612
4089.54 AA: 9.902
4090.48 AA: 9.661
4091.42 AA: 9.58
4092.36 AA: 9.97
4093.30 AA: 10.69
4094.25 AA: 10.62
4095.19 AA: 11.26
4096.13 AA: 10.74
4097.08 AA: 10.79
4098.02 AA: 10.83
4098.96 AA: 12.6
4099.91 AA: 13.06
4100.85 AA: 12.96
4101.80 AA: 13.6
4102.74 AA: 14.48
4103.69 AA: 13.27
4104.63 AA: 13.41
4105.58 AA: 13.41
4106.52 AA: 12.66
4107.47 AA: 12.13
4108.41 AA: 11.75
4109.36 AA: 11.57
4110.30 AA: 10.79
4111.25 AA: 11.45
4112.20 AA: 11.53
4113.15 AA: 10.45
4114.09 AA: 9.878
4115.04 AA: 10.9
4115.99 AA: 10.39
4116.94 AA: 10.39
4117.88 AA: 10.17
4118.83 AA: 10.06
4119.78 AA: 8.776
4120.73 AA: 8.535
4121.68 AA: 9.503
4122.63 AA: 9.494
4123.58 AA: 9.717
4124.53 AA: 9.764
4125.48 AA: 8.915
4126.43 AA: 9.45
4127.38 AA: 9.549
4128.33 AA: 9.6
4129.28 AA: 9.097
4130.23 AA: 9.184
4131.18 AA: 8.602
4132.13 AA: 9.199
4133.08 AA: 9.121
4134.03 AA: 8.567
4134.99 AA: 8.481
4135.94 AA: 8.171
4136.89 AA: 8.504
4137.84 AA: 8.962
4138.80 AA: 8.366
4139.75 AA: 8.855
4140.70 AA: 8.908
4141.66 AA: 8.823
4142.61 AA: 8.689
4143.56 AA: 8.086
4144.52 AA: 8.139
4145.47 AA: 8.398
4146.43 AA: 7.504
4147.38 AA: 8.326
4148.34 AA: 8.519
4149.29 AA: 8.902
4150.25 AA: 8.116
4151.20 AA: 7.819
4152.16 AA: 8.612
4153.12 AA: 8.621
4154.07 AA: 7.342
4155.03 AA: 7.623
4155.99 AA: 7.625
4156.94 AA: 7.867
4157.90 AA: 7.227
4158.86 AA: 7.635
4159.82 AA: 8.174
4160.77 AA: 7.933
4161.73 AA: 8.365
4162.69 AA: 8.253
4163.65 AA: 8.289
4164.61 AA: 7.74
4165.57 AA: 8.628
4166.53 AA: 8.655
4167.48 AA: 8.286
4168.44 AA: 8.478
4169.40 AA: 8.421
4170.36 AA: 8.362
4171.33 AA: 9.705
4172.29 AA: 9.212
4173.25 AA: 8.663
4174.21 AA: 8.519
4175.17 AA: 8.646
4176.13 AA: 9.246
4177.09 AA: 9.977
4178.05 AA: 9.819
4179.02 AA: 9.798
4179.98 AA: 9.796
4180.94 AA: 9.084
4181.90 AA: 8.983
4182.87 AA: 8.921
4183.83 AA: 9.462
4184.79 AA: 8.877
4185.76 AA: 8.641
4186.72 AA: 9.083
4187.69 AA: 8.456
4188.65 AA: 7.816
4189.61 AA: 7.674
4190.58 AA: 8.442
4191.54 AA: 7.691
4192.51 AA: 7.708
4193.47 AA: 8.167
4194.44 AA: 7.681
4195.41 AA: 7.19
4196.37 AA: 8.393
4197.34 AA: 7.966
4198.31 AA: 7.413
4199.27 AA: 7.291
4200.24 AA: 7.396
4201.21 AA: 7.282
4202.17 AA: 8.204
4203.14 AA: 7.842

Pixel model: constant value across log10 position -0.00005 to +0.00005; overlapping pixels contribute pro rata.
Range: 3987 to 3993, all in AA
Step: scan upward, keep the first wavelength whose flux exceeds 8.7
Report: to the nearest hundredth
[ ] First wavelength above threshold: 3987.26 AA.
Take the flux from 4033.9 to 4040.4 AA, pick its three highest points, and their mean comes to 8.9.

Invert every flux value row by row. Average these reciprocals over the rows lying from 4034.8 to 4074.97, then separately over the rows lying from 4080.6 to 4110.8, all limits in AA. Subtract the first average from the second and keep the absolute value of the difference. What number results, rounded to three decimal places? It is 0.023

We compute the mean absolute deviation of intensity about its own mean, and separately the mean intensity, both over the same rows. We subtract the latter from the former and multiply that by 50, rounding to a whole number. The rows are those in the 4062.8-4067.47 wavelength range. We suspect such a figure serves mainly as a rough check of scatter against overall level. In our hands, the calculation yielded -446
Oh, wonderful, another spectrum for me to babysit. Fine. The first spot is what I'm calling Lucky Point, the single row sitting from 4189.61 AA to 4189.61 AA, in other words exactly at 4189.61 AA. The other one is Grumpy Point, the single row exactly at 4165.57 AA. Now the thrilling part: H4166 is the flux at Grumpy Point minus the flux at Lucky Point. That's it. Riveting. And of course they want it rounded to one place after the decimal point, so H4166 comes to 1.0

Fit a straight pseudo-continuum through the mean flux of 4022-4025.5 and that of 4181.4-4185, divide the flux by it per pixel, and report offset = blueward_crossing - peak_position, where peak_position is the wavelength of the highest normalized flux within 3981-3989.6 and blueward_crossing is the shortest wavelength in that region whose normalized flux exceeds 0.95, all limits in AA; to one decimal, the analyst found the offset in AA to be -5.5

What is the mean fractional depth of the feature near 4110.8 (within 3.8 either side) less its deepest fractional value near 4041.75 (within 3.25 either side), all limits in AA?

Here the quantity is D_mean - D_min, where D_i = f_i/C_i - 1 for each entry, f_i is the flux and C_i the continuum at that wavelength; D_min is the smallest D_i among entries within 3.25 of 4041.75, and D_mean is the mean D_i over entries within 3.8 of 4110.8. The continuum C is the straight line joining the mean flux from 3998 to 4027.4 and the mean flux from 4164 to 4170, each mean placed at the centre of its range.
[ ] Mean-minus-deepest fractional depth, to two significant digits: 0.42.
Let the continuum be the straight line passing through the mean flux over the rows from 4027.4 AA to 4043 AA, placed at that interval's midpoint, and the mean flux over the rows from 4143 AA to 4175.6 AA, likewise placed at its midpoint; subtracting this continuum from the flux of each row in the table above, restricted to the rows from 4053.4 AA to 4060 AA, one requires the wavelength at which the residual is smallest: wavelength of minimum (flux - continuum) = 4055.78 AA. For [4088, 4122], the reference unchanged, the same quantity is 4120.73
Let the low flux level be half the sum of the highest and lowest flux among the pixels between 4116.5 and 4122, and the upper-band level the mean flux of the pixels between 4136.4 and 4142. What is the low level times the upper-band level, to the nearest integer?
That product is 83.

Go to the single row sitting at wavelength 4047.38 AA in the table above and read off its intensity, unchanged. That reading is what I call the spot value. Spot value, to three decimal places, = 7.627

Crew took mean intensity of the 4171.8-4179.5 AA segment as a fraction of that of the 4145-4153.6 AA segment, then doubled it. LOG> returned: 2.22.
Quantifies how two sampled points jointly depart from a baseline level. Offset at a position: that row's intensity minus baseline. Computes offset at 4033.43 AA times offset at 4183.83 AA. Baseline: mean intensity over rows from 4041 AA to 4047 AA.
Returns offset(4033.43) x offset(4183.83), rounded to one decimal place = 0.2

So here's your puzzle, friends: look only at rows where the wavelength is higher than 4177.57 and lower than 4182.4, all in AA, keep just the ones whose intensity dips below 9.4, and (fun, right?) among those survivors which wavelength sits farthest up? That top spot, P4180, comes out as 4181.90 AA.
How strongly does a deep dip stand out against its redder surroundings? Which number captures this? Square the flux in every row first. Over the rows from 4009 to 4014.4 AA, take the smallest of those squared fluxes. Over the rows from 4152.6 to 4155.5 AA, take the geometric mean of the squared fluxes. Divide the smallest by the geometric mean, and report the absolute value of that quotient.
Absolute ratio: 1.1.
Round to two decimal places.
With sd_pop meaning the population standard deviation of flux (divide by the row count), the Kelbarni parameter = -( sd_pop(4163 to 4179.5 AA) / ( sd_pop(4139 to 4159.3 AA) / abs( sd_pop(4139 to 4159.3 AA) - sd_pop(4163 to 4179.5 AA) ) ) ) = -0.12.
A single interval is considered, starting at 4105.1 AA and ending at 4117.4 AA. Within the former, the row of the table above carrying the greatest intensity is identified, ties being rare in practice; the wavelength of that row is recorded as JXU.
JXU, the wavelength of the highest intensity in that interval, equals 4105.58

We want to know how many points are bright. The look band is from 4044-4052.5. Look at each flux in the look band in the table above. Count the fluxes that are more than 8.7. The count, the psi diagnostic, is 3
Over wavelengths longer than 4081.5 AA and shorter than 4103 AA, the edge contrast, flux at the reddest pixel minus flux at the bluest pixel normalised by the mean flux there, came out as 0.48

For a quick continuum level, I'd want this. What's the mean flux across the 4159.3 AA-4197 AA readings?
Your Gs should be 8.6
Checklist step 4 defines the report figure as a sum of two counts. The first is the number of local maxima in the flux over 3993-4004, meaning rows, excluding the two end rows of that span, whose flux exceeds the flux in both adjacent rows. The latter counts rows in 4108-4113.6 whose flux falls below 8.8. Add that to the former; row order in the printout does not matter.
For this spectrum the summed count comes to 3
